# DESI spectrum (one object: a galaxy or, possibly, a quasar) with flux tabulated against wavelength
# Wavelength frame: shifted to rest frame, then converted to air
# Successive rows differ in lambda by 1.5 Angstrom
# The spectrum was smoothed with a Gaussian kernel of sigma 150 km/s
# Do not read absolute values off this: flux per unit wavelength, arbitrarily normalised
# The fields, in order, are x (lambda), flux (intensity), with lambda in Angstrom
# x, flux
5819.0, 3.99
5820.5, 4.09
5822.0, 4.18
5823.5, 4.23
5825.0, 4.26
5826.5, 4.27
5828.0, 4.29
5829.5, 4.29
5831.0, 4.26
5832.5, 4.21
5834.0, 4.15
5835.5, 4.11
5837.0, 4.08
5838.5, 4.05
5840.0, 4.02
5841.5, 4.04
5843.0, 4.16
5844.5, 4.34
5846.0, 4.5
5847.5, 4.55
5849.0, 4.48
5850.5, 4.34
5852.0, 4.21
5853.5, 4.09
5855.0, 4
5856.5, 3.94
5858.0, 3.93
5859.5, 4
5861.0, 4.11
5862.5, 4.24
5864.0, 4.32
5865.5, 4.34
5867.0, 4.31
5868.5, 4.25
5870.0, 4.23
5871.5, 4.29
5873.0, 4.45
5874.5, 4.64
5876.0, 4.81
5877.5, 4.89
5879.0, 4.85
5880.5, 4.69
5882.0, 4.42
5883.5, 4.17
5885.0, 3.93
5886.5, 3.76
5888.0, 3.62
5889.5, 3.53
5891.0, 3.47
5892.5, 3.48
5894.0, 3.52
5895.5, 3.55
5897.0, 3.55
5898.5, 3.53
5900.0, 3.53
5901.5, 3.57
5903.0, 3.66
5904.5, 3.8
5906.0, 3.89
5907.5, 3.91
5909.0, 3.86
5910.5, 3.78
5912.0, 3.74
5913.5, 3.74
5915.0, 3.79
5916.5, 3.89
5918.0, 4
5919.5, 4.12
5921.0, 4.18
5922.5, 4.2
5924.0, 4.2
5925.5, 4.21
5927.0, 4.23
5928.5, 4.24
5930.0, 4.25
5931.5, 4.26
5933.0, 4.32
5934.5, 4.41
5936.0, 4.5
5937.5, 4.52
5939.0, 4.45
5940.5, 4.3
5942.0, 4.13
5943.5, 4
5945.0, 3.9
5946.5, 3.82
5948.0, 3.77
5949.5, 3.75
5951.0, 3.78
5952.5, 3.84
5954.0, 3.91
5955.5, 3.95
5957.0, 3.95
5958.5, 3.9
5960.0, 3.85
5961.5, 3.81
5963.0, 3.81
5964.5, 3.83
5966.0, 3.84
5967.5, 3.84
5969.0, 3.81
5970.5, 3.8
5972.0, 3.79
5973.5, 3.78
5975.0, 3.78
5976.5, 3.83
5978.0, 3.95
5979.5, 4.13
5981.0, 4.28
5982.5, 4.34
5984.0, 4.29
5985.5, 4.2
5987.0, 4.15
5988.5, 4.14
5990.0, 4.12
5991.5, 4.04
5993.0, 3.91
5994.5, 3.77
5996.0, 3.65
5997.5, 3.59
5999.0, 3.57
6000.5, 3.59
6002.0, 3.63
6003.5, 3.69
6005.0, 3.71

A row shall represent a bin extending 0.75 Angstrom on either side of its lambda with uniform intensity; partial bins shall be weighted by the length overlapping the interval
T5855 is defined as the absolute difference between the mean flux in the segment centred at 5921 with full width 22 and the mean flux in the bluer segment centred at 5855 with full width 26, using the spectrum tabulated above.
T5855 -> 0.17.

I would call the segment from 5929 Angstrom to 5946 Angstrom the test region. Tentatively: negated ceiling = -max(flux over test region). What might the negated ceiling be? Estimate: -4.5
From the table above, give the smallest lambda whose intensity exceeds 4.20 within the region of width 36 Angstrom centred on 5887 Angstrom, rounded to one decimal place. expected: 5870.0 Angstrom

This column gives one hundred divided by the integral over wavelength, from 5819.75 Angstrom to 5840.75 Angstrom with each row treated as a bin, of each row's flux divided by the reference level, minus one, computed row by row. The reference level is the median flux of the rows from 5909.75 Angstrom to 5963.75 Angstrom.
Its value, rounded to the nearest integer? 93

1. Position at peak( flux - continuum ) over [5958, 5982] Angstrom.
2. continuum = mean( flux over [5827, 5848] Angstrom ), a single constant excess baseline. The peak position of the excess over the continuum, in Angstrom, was 5981.0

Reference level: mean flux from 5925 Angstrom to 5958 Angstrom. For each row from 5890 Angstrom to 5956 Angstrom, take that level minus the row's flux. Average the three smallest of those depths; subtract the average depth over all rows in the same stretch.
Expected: -0.5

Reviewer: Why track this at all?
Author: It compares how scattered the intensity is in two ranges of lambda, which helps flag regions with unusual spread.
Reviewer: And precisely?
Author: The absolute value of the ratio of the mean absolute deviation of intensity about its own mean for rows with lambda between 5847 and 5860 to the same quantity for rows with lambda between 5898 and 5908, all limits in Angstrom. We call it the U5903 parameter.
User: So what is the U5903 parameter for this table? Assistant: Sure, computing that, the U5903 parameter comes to 1.4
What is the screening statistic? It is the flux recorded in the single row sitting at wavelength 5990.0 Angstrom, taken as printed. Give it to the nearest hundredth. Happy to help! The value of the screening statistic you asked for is 4.12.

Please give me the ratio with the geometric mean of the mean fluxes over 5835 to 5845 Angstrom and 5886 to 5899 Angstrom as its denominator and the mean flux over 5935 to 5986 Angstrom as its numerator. 1.04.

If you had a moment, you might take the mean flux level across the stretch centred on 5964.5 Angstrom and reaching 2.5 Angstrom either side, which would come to 3.8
